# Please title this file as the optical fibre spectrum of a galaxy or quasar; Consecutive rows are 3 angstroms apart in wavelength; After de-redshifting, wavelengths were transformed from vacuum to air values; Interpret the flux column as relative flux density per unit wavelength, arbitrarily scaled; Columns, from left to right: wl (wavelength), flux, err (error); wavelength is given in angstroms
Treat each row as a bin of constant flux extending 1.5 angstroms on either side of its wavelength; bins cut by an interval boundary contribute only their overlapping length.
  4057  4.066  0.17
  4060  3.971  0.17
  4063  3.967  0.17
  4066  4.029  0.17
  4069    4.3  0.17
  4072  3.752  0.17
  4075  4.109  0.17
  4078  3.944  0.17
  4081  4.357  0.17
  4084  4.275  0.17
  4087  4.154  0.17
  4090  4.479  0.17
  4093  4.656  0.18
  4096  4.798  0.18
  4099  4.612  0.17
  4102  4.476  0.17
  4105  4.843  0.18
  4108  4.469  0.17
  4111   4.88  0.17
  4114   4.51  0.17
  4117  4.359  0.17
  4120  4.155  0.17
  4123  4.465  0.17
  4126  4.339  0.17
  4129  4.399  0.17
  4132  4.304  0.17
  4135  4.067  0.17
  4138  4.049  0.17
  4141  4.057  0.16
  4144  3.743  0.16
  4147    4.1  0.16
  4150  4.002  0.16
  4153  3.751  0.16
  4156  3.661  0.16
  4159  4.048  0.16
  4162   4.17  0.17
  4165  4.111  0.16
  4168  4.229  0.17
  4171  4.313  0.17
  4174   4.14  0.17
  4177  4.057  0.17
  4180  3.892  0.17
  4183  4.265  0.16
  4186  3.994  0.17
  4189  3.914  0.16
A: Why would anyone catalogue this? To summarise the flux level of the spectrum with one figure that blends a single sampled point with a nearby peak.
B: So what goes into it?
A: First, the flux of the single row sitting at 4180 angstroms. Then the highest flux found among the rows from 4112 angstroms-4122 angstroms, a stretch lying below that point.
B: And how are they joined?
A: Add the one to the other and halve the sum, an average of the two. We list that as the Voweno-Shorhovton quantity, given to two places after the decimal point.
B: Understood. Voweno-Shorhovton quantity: 4.20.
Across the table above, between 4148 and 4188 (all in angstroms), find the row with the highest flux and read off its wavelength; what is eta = 4171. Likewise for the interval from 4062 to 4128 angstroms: 4111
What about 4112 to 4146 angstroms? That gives 4114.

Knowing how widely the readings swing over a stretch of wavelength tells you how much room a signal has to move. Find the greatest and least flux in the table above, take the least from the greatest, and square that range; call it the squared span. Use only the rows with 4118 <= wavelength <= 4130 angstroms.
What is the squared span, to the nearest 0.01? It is 0.10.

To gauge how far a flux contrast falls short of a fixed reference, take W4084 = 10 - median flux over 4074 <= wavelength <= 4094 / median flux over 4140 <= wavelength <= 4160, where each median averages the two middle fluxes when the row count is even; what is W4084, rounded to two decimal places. 8.93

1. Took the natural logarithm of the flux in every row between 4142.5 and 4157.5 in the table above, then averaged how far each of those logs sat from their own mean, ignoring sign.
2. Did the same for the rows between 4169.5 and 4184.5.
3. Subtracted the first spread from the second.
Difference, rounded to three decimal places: -0.010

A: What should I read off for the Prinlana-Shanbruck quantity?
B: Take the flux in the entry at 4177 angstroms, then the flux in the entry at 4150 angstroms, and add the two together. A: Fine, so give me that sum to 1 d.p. 8.1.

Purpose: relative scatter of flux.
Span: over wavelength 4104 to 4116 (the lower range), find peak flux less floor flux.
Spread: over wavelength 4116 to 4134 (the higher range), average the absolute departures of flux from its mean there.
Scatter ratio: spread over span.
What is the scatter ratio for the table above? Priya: 0.17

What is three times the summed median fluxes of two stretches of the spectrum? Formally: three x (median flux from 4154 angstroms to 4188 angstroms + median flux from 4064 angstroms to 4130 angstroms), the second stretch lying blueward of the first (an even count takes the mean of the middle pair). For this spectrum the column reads 25.5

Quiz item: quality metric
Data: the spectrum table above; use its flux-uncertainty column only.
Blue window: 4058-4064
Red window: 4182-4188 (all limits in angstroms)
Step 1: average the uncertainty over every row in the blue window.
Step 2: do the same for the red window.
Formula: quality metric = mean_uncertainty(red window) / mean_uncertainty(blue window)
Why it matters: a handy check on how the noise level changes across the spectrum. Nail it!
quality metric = 0.97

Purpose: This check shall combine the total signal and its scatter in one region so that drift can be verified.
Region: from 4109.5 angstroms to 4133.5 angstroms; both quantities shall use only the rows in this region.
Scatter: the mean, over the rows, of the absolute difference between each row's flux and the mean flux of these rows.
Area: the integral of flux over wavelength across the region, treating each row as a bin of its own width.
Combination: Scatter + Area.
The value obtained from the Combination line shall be 106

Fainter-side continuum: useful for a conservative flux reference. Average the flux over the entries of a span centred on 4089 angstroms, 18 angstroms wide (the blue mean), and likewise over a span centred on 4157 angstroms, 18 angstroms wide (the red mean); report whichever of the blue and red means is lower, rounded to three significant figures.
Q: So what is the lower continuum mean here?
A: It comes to 3.96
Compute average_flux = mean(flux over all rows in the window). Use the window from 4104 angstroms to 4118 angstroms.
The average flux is 4.6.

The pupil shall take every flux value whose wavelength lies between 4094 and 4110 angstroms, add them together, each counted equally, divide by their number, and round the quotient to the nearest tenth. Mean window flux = 4.6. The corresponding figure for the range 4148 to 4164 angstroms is 3.9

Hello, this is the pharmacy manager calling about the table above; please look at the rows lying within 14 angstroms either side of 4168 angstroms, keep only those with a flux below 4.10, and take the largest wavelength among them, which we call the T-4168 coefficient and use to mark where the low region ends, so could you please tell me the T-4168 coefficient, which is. 4180 angstroms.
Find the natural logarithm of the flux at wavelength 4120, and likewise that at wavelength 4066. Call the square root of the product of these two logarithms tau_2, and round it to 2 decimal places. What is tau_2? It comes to 1.41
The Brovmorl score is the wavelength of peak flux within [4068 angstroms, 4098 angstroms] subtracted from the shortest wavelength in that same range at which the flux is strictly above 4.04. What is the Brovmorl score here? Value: -27 angstroms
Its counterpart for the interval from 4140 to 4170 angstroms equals -27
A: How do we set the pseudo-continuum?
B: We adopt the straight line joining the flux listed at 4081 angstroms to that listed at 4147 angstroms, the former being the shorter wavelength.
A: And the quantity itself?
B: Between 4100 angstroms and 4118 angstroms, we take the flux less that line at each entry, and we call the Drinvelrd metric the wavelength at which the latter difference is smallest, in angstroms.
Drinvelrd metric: 4117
